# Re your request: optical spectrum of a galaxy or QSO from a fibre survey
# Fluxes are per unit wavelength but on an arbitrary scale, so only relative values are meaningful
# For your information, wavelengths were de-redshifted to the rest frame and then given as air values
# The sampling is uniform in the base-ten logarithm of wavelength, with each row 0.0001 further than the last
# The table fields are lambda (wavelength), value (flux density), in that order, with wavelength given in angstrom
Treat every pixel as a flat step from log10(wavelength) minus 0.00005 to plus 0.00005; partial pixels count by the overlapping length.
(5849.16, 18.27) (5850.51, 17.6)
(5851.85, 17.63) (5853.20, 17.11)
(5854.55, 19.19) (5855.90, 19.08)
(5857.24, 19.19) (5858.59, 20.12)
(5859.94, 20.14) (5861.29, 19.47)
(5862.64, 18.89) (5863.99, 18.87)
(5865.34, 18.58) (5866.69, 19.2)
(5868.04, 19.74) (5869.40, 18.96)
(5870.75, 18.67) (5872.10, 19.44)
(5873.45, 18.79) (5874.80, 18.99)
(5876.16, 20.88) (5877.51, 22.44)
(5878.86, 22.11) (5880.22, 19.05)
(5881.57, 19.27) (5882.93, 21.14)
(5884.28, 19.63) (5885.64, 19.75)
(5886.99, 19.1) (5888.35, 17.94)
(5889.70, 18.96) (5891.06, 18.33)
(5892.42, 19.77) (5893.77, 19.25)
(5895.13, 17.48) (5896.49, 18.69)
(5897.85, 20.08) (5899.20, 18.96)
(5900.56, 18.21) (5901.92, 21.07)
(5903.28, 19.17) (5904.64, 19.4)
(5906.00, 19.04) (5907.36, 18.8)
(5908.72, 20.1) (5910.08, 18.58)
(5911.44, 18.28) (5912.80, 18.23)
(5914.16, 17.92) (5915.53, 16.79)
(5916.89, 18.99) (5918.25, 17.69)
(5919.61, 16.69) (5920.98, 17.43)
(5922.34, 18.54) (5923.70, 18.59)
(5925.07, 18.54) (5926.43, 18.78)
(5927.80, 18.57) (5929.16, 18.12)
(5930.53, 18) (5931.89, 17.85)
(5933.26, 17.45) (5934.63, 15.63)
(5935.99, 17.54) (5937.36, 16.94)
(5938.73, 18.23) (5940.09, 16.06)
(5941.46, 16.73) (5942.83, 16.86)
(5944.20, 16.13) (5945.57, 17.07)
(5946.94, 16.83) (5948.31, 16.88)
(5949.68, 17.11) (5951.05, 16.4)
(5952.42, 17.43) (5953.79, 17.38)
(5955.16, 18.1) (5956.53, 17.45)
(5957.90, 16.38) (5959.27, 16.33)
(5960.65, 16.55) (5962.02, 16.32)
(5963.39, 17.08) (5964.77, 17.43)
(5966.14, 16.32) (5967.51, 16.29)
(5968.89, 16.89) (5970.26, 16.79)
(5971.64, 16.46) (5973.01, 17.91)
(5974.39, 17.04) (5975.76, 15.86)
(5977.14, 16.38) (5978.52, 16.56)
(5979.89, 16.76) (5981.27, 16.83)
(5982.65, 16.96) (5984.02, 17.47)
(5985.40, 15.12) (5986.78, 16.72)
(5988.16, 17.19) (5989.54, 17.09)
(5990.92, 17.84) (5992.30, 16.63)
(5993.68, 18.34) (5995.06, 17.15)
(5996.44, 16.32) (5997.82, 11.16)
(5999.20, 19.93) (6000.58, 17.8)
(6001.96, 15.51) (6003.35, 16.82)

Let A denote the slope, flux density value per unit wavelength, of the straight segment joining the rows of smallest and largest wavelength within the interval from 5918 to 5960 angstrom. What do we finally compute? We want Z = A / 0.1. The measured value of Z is -0.3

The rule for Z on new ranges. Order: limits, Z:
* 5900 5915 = -0.2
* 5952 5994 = 0.2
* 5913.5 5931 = 0.0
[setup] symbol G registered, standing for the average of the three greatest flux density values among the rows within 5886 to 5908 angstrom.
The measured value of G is 20.3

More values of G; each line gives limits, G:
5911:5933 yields 18.8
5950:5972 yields 17.7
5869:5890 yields 21.9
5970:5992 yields 17.7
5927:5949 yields 18.3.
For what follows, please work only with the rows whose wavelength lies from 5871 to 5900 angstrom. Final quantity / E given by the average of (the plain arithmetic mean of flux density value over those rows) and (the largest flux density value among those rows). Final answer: 21.0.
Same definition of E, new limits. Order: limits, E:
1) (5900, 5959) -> 19.4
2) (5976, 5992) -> 17.3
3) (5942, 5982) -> 17.5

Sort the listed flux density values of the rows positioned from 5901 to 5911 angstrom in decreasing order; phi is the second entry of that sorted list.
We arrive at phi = 20.1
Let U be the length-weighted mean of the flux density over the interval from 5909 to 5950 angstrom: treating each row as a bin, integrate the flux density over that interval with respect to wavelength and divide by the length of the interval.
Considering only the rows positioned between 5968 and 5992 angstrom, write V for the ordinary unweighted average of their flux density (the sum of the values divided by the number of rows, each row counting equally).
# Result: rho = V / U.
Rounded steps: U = 17.6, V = 16.8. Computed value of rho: 0.96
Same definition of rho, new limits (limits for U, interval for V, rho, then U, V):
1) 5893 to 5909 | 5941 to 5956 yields 0.89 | 19.2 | 17.0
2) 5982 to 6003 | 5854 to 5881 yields 1.17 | 16.7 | 19.6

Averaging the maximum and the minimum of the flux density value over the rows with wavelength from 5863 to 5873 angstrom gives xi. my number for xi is 19.2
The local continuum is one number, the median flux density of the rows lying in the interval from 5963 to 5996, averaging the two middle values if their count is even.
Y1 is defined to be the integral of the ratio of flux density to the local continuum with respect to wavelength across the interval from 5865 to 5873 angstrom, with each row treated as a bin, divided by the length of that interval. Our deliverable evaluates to 1.13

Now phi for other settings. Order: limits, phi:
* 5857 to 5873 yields 20.12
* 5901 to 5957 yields 20.1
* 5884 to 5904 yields 20.08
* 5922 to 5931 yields 18.59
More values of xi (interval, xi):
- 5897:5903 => 19.6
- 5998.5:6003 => 17.7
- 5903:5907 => 19.2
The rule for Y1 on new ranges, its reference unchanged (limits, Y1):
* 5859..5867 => 1.14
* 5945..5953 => 1.00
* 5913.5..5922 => 1.04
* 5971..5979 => 0.99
